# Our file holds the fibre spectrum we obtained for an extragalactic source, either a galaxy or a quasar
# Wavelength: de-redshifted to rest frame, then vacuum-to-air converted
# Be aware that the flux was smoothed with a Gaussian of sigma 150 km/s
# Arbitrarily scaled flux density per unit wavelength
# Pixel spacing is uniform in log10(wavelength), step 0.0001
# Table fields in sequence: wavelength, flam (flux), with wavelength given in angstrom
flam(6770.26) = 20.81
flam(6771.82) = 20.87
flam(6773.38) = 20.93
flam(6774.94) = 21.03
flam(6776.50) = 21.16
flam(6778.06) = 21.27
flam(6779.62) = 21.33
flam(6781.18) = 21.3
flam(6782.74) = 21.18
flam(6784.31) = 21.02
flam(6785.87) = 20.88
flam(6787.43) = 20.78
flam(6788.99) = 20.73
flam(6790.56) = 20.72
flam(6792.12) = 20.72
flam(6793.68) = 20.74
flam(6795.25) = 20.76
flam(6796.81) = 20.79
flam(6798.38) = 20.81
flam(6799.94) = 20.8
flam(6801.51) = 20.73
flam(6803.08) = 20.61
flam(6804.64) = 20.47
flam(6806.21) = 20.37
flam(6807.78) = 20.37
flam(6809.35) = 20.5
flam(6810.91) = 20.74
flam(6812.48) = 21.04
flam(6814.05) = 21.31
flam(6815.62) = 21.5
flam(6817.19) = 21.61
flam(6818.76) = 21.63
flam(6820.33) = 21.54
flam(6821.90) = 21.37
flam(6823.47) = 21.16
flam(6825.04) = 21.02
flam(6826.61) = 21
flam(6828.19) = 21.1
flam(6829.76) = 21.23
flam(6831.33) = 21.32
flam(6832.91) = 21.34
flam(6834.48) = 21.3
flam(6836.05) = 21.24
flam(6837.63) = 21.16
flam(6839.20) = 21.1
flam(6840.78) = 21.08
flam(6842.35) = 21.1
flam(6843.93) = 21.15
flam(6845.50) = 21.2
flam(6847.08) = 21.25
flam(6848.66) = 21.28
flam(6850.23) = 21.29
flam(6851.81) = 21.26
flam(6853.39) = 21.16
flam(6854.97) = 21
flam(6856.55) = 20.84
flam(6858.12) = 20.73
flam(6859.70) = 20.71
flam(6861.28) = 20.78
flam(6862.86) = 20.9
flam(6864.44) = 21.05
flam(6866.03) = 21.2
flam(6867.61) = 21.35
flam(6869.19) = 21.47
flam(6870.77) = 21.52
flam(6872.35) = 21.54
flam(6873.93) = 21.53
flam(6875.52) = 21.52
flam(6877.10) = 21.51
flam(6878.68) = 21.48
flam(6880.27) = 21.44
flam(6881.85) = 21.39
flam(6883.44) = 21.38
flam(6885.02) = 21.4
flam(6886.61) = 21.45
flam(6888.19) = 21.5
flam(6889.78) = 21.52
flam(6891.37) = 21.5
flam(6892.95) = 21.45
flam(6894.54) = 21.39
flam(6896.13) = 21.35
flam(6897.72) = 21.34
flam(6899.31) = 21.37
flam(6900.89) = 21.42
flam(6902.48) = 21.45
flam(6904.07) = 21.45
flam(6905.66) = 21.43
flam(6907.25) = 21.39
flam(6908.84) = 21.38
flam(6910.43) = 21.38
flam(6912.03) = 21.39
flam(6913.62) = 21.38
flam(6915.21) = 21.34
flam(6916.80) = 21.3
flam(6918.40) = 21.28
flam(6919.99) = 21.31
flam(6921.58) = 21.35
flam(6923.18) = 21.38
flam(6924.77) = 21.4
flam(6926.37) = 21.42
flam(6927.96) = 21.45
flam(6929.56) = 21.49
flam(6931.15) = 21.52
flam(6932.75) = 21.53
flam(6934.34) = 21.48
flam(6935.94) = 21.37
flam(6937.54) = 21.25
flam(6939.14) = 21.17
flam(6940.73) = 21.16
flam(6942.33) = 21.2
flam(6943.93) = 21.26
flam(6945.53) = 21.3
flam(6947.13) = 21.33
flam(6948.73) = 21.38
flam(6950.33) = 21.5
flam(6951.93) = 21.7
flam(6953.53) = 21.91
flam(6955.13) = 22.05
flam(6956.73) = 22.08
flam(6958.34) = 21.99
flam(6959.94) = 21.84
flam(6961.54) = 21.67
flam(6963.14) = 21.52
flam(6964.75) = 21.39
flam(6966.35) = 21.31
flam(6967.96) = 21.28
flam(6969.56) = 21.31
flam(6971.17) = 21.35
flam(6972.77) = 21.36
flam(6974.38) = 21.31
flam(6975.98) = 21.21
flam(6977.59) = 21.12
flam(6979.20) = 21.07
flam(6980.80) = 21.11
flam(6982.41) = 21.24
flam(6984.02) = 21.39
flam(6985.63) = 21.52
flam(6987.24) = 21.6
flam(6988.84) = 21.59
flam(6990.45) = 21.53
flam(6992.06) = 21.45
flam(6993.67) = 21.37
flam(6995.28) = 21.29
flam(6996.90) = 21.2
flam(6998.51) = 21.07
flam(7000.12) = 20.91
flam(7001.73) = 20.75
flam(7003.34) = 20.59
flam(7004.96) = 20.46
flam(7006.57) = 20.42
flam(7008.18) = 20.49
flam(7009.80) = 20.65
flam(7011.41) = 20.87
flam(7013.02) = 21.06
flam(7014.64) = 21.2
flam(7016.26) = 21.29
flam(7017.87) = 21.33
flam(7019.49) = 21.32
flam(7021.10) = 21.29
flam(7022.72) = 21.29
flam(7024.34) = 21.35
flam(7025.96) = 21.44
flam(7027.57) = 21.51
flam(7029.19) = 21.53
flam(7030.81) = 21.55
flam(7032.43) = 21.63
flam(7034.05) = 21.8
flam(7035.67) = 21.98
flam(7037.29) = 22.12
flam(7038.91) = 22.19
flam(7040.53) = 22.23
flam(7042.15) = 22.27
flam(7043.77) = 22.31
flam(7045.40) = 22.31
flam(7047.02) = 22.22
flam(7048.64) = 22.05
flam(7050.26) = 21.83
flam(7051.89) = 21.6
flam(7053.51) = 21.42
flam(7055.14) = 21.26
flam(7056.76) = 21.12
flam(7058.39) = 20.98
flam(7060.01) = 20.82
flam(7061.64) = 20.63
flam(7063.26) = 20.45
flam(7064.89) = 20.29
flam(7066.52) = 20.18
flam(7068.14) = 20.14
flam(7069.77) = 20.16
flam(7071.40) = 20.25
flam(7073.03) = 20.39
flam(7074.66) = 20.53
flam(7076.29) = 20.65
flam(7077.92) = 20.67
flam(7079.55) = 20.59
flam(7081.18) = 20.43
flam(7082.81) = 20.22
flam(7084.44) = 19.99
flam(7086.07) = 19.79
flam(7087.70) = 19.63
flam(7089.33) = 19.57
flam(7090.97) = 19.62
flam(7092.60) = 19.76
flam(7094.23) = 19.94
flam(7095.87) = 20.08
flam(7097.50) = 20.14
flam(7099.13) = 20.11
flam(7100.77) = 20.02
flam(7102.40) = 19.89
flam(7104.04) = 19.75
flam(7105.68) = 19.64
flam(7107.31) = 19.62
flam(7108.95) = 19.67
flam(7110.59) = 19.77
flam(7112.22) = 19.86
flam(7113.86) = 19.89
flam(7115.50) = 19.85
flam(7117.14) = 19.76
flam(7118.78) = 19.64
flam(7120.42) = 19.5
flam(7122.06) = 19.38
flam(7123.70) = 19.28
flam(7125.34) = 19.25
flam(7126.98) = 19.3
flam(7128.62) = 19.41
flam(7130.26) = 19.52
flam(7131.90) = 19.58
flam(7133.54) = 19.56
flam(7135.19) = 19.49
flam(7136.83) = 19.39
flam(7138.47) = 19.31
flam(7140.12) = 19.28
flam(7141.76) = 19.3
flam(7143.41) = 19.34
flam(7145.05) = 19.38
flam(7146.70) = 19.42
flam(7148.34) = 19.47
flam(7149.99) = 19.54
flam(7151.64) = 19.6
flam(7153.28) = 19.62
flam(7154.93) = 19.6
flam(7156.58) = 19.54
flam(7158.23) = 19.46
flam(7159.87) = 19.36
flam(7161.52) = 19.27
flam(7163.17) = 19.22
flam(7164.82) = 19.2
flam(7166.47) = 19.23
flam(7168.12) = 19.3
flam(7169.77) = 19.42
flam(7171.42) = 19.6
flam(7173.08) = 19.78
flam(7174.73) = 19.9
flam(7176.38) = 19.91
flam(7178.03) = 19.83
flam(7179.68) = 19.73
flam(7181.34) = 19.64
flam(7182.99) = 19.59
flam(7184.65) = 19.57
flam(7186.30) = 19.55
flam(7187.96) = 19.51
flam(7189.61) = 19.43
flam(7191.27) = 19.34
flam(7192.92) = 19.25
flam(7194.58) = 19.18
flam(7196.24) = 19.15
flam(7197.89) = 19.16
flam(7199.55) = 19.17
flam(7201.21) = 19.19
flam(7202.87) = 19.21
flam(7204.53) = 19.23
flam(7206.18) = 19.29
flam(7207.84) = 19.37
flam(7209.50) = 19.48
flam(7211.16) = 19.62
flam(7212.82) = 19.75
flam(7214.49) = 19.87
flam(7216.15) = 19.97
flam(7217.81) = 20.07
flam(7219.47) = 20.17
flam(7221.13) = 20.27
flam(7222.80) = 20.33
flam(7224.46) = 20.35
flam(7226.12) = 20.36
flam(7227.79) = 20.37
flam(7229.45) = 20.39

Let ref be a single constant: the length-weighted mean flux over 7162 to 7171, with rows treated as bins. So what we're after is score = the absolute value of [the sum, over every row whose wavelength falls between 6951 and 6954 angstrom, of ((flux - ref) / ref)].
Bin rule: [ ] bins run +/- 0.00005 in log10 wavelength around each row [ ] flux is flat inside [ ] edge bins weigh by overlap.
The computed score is 0.26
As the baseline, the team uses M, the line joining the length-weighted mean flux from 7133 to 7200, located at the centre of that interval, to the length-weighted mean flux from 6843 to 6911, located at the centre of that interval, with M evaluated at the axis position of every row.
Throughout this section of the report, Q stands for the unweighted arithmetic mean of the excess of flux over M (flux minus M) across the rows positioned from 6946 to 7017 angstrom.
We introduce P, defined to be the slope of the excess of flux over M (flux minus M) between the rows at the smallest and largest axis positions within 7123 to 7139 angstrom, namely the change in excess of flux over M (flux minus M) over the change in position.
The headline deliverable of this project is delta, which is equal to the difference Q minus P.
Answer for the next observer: 0.6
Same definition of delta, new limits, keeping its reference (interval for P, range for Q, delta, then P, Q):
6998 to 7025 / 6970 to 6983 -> 0.5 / 0.017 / 0.55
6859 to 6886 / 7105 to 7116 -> -0.1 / 0.034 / -0.05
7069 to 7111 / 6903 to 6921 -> 0.3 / -0.003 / 0.29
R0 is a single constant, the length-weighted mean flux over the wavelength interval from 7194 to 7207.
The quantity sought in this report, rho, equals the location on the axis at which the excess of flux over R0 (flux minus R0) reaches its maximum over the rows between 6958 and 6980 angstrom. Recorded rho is 6958.34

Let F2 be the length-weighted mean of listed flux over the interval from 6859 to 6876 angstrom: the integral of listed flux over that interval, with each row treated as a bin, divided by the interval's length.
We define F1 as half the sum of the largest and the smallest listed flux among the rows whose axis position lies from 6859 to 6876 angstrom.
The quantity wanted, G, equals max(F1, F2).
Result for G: 21.2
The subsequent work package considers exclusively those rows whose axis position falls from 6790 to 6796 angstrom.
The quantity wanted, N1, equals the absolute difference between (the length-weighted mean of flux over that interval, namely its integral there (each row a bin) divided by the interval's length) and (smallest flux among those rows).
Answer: 0.024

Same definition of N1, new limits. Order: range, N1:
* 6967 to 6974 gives 0.028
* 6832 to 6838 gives 0.090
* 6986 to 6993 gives 0.110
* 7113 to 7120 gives 0.109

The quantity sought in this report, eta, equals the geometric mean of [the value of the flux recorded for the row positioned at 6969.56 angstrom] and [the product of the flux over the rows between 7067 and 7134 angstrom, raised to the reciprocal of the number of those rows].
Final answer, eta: 20.6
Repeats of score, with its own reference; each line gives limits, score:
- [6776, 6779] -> 0.20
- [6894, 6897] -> 0.22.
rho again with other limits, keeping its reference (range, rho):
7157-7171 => 7158.23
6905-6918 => 6905.66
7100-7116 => 7100.77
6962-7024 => 6987.24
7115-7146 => 7115.50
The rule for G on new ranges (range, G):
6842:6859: 21.1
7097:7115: 19.9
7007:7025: 21.1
